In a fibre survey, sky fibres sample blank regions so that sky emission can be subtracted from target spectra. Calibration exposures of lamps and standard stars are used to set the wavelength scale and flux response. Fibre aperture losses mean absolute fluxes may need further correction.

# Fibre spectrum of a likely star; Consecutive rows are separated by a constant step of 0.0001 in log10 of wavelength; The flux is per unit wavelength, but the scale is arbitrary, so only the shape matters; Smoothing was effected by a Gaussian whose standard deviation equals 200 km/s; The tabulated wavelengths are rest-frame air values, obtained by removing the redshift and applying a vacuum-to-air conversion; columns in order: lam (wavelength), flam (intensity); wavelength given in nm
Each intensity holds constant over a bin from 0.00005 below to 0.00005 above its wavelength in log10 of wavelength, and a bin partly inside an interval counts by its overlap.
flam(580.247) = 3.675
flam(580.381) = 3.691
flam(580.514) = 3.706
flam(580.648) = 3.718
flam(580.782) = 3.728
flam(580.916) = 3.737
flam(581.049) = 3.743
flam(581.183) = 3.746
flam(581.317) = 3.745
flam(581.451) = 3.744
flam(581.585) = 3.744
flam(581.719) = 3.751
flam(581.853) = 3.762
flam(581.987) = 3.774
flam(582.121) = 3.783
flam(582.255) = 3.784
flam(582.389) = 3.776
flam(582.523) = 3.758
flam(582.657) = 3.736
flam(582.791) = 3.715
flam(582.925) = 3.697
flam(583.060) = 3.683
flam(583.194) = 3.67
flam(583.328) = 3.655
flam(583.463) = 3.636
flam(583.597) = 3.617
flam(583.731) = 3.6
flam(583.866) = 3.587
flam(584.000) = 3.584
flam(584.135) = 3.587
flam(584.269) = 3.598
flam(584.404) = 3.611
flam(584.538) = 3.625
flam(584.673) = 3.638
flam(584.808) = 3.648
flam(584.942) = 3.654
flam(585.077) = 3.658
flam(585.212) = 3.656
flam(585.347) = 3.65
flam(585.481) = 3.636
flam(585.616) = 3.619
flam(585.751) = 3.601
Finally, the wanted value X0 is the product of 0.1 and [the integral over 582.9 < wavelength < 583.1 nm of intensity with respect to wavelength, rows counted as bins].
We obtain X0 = 0.07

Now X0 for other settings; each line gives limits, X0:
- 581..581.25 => 0.09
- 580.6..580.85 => 0.09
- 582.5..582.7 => 0.07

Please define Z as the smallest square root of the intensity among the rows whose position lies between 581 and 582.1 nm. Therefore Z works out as 1.93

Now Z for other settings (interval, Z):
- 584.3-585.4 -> 1.90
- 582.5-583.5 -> 1.91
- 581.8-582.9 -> 1.93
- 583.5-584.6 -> 1.89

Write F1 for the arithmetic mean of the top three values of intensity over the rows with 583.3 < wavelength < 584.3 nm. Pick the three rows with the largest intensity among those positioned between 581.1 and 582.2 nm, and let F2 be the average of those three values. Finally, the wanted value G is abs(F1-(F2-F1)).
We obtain 3.50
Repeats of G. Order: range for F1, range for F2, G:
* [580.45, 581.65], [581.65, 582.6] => 3.71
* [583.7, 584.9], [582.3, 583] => 3.52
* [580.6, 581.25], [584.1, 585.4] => 3.83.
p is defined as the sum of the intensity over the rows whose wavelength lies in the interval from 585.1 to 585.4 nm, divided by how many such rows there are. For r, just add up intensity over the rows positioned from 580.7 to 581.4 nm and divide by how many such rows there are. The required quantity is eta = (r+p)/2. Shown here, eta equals 3.70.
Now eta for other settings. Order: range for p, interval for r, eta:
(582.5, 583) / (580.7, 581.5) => 3.73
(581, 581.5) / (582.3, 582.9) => 3.75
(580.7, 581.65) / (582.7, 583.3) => 3.72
